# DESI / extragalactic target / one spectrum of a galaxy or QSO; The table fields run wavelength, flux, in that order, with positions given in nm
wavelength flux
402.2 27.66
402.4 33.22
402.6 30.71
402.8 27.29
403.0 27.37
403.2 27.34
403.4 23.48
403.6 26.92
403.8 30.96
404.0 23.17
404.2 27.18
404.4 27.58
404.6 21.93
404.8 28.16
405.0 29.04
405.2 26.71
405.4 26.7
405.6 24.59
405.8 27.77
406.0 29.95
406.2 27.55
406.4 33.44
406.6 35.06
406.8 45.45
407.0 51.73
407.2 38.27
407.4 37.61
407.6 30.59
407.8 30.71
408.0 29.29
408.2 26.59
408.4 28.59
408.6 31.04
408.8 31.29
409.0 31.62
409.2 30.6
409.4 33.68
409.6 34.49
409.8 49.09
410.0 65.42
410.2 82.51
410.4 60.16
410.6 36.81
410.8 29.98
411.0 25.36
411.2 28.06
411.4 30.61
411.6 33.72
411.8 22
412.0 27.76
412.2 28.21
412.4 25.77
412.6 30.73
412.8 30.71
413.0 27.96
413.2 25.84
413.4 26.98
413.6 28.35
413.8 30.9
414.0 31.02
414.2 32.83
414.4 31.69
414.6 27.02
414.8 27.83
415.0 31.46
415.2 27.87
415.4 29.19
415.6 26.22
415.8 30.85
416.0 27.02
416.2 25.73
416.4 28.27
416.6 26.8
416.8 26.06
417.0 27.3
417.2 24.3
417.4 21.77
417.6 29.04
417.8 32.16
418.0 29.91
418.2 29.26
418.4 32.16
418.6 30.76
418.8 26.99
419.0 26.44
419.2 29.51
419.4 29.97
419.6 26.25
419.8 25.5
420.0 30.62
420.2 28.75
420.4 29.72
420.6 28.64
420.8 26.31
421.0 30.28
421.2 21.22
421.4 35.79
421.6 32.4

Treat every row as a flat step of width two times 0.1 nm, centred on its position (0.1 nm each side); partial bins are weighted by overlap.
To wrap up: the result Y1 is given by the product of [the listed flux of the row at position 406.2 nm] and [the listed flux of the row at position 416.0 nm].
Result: 744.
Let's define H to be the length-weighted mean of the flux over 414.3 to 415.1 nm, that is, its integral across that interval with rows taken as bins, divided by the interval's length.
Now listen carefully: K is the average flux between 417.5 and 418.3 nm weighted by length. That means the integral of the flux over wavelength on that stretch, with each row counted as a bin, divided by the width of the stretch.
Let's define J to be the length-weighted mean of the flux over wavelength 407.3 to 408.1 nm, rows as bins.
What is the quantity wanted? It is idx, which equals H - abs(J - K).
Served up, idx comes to 28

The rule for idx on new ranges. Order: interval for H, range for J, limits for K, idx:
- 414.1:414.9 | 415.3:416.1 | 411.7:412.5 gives 27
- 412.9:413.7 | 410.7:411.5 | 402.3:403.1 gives 26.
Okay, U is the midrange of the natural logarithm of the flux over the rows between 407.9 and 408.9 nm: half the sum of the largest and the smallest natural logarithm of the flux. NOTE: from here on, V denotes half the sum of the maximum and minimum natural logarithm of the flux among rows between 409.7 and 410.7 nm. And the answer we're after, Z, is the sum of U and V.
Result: 7.37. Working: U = 3.36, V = 4.01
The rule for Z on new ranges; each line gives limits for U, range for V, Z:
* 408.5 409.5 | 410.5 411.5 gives 6.89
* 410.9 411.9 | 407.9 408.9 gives 6.67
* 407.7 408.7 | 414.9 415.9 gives 6.72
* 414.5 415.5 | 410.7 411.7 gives 6.75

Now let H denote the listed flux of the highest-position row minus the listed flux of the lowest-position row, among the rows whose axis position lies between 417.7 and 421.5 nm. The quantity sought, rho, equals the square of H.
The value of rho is 13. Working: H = 4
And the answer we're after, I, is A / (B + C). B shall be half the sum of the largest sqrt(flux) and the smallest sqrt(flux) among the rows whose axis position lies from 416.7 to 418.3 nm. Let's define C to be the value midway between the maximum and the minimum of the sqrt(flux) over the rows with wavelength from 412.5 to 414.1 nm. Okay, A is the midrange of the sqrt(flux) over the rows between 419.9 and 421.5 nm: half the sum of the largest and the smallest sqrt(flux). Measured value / 0.504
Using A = 5.29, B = 5.17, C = 5.33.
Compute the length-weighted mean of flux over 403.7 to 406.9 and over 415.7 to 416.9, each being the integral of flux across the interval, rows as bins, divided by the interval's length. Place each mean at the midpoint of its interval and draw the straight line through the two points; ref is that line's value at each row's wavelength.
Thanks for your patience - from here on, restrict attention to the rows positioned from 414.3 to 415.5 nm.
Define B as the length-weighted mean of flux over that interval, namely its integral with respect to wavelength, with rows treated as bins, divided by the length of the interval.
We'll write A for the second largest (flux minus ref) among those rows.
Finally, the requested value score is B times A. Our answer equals 111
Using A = 3.8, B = 29.2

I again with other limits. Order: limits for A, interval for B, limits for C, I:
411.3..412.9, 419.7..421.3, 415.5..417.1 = 0.505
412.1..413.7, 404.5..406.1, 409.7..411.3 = 0.437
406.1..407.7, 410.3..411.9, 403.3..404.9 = 0.548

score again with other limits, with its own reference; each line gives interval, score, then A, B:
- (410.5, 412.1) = 163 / 5.6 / 29.3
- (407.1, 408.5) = 280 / 8.8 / 31.7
